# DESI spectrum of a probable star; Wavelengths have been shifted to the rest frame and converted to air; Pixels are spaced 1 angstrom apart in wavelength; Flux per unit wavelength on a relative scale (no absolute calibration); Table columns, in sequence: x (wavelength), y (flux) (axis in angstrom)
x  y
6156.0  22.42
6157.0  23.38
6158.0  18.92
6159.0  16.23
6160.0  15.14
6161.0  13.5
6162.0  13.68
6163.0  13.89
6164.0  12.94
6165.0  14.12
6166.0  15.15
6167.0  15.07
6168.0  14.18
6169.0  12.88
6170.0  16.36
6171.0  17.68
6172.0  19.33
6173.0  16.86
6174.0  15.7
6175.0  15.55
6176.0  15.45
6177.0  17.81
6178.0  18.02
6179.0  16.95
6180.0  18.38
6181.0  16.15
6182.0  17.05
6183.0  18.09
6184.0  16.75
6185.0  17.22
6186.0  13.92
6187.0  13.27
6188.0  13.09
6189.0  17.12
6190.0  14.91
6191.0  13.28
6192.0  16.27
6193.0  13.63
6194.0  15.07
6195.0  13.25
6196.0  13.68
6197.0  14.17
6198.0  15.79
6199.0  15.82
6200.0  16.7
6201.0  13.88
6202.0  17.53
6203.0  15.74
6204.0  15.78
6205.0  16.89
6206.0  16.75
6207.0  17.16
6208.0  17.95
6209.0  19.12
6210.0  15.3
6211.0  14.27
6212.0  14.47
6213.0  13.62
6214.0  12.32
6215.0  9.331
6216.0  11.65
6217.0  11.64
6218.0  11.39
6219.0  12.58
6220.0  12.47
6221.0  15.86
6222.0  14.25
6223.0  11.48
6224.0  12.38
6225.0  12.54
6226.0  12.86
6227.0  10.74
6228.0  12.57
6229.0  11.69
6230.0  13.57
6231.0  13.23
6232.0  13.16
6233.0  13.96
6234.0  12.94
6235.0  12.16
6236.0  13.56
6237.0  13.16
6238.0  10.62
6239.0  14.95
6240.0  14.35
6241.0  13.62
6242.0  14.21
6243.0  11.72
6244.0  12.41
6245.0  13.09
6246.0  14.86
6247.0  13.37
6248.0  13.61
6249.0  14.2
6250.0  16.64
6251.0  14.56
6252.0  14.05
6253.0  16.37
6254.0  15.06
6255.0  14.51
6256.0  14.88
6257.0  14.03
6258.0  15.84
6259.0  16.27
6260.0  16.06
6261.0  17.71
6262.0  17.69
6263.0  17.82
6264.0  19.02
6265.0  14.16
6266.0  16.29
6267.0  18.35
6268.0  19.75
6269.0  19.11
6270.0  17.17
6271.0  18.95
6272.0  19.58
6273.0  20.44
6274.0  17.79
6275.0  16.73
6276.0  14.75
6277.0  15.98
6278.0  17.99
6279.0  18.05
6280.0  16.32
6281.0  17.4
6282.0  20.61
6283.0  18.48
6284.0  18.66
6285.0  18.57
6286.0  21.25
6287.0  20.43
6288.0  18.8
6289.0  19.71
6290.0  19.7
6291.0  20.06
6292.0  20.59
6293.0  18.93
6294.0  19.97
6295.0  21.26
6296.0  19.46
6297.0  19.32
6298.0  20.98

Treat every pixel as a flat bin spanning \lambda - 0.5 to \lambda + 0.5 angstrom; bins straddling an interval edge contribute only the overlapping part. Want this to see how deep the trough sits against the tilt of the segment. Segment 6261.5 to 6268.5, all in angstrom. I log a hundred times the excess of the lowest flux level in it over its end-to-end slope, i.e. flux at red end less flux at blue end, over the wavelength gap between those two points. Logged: 1382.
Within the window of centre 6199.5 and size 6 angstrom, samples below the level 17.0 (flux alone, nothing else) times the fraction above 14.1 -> 4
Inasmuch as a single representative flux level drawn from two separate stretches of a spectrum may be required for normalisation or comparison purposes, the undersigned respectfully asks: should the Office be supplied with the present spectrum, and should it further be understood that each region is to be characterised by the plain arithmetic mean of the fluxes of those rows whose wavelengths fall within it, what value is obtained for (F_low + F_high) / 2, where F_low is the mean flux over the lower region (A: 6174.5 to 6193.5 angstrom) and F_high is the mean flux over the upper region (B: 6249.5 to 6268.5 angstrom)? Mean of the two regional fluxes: 16.1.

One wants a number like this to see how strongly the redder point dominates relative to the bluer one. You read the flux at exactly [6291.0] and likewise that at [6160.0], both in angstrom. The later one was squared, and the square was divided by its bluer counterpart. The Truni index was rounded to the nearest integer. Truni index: 27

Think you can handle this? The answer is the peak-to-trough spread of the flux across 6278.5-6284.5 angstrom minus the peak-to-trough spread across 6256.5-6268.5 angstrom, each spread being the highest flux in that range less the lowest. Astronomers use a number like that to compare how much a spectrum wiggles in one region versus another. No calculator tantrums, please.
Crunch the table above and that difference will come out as -1.4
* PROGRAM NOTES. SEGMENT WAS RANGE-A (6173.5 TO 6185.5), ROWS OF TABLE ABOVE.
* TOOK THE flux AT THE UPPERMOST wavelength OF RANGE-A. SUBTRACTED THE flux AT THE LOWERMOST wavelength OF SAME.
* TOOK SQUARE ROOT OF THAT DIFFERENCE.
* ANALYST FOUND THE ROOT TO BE 1.2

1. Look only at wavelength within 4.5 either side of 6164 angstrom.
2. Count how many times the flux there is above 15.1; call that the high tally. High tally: 2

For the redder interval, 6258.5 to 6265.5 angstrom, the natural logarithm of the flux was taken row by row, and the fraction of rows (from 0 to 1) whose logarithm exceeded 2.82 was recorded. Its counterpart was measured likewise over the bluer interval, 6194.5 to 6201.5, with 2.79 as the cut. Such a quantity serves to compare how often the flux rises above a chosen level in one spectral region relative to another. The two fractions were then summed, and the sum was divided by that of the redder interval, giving 1.25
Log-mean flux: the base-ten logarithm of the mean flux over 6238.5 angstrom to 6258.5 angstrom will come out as 1.16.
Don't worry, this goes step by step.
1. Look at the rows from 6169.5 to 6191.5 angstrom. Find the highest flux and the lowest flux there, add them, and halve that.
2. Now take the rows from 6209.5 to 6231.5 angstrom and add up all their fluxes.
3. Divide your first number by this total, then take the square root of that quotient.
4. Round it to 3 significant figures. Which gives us 0.241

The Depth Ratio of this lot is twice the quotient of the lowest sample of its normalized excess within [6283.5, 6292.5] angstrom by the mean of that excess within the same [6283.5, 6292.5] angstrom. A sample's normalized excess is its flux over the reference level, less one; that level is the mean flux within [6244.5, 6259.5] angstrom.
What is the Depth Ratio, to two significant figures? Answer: 1.5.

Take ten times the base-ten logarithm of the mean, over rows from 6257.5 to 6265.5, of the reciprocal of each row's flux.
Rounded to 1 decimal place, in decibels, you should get -12.2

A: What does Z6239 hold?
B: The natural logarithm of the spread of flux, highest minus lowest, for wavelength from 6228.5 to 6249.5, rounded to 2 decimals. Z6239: 1.47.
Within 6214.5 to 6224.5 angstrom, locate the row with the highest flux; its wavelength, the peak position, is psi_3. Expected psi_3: 6221.0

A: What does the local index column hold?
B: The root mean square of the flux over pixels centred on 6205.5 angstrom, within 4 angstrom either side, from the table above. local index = 17.1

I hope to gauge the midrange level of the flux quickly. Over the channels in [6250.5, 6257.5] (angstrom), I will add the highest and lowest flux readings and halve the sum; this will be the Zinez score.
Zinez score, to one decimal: 15.2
